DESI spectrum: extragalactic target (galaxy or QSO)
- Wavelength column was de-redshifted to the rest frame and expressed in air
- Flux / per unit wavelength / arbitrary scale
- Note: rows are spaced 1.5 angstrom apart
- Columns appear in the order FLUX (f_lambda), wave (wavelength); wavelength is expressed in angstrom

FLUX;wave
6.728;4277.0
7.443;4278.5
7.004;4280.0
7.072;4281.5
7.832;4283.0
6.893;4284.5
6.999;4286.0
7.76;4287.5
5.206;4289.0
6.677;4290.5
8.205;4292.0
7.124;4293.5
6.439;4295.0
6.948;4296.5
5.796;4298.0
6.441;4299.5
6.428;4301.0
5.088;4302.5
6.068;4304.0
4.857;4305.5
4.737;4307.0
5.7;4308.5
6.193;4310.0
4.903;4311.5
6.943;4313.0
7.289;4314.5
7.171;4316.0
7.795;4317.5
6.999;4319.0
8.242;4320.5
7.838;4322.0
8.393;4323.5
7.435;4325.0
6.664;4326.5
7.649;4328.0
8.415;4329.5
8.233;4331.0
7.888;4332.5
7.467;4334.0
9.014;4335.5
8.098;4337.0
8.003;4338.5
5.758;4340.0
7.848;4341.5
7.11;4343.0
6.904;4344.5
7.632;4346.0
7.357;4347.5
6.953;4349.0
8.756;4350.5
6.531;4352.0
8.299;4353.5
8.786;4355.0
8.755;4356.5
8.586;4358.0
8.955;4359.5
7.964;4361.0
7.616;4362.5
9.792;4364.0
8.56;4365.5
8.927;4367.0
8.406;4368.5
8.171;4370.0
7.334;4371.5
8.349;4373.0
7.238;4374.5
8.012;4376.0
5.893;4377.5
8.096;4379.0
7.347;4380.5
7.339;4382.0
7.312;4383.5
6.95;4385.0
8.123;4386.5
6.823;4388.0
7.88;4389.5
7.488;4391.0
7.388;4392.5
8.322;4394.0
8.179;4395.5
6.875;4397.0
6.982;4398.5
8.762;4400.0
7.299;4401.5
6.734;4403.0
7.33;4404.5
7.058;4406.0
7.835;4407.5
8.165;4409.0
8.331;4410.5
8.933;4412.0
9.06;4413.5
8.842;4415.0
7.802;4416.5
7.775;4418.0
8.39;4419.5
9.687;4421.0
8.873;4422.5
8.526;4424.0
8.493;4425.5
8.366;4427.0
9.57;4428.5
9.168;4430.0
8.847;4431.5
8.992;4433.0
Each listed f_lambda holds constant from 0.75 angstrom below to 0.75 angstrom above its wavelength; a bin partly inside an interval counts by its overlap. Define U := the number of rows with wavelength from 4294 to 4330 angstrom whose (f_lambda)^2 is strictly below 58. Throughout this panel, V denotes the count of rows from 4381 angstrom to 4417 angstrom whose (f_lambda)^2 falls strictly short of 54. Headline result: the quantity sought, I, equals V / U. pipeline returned 0.56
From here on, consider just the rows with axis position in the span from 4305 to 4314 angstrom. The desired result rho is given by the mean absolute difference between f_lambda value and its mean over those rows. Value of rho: 0.72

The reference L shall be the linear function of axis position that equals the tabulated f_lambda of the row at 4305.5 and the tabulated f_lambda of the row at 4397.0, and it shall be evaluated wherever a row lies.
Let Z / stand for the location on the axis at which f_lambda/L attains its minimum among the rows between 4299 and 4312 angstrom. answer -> 4307.0 angstrom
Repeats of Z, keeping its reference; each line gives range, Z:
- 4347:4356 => 4352.0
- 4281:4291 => 4289.0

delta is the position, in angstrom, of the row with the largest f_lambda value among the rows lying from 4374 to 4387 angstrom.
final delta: 4386.5 angstrom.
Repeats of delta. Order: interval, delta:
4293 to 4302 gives 4293.5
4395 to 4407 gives 4400.0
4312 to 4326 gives 4323.5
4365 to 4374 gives 4367.0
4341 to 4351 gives 4350.5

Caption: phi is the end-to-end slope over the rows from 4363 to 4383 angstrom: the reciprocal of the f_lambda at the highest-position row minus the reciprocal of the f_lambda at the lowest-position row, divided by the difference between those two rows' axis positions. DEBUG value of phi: 0.0019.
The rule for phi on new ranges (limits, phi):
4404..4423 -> -0.0013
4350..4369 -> 0.0003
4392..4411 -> -0.0009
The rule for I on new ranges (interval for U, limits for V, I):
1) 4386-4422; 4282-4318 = 2.22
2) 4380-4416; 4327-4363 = 0.38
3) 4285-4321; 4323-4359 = 0.30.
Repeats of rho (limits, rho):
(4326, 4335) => 0.46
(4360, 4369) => 0.55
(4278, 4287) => 0.29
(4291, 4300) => 0.60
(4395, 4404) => 0.67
